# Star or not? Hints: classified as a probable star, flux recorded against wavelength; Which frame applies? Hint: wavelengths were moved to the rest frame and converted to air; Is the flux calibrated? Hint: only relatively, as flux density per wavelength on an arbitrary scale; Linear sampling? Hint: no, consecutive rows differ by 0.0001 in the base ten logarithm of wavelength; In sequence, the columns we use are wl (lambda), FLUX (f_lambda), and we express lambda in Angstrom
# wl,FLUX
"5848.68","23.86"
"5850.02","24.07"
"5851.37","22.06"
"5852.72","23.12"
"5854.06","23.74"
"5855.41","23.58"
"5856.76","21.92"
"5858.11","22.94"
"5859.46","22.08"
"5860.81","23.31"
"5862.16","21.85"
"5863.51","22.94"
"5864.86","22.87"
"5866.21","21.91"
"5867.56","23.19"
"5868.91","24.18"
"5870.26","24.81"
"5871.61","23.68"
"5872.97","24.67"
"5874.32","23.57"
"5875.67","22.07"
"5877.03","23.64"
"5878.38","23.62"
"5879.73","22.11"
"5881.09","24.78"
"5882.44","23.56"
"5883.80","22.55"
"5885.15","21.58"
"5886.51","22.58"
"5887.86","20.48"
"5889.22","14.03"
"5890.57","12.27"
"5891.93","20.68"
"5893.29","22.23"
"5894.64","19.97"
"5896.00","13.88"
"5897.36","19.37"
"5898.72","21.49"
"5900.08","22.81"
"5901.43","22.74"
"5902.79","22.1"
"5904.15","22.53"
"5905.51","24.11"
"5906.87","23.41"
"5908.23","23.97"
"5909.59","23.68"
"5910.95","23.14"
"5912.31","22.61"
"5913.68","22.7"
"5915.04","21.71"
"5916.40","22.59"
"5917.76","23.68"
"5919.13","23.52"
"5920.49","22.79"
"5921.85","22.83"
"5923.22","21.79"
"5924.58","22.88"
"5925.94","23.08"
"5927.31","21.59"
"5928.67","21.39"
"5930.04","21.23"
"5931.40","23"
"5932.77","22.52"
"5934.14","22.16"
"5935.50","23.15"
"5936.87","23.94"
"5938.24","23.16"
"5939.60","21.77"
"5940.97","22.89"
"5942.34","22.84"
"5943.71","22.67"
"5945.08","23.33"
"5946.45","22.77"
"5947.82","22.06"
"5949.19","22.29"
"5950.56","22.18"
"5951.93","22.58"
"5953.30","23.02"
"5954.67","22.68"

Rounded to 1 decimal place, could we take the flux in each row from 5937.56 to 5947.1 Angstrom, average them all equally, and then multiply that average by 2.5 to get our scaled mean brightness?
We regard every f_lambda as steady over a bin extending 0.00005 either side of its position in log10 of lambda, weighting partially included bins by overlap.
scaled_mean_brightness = 56.9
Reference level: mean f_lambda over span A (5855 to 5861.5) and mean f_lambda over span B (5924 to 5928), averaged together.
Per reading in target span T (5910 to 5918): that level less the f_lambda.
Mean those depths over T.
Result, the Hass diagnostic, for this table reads -0.10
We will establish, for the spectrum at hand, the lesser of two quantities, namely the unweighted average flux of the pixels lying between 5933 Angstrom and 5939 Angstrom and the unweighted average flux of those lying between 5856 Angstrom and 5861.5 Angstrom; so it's 22.6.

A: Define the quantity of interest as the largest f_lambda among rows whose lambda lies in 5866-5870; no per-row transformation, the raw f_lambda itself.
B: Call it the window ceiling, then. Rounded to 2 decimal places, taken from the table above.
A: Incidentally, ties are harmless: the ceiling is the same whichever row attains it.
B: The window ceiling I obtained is 24.18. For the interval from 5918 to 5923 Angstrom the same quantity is 23.52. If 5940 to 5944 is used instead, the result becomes 22.89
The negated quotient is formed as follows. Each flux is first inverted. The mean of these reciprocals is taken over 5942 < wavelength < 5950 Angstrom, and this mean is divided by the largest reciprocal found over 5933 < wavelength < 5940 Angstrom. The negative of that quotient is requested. -0.961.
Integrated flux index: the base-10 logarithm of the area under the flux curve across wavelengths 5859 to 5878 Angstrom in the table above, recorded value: 2.64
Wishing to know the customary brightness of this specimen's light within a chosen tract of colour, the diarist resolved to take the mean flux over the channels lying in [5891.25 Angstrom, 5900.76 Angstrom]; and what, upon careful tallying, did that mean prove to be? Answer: 20.1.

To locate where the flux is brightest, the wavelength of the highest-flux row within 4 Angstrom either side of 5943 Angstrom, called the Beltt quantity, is 5945.08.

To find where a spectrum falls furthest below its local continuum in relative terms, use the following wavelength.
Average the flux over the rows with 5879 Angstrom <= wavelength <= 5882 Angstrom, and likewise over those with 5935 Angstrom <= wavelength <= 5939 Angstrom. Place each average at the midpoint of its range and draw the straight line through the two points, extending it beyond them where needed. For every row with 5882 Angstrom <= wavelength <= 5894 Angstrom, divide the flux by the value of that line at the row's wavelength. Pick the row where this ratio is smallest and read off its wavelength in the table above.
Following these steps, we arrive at 5890.57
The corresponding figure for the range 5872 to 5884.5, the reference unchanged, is 5875.67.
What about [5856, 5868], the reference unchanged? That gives 5862.16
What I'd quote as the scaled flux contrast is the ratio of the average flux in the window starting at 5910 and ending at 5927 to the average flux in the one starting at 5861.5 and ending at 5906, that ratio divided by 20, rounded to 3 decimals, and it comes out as 0.052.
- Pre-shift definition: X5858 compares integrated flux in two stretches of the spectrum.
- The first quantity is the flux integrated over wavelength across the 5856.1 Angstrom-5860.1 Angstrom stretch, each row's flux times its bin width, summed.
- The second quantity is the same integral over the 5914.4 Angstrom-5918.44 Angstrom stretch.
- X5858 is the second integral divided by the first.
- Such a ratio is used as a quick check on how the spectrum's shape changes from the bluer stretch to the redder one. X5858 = 1.03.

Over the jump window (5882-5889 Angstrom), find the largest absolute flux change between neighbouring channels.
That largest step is 2.1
